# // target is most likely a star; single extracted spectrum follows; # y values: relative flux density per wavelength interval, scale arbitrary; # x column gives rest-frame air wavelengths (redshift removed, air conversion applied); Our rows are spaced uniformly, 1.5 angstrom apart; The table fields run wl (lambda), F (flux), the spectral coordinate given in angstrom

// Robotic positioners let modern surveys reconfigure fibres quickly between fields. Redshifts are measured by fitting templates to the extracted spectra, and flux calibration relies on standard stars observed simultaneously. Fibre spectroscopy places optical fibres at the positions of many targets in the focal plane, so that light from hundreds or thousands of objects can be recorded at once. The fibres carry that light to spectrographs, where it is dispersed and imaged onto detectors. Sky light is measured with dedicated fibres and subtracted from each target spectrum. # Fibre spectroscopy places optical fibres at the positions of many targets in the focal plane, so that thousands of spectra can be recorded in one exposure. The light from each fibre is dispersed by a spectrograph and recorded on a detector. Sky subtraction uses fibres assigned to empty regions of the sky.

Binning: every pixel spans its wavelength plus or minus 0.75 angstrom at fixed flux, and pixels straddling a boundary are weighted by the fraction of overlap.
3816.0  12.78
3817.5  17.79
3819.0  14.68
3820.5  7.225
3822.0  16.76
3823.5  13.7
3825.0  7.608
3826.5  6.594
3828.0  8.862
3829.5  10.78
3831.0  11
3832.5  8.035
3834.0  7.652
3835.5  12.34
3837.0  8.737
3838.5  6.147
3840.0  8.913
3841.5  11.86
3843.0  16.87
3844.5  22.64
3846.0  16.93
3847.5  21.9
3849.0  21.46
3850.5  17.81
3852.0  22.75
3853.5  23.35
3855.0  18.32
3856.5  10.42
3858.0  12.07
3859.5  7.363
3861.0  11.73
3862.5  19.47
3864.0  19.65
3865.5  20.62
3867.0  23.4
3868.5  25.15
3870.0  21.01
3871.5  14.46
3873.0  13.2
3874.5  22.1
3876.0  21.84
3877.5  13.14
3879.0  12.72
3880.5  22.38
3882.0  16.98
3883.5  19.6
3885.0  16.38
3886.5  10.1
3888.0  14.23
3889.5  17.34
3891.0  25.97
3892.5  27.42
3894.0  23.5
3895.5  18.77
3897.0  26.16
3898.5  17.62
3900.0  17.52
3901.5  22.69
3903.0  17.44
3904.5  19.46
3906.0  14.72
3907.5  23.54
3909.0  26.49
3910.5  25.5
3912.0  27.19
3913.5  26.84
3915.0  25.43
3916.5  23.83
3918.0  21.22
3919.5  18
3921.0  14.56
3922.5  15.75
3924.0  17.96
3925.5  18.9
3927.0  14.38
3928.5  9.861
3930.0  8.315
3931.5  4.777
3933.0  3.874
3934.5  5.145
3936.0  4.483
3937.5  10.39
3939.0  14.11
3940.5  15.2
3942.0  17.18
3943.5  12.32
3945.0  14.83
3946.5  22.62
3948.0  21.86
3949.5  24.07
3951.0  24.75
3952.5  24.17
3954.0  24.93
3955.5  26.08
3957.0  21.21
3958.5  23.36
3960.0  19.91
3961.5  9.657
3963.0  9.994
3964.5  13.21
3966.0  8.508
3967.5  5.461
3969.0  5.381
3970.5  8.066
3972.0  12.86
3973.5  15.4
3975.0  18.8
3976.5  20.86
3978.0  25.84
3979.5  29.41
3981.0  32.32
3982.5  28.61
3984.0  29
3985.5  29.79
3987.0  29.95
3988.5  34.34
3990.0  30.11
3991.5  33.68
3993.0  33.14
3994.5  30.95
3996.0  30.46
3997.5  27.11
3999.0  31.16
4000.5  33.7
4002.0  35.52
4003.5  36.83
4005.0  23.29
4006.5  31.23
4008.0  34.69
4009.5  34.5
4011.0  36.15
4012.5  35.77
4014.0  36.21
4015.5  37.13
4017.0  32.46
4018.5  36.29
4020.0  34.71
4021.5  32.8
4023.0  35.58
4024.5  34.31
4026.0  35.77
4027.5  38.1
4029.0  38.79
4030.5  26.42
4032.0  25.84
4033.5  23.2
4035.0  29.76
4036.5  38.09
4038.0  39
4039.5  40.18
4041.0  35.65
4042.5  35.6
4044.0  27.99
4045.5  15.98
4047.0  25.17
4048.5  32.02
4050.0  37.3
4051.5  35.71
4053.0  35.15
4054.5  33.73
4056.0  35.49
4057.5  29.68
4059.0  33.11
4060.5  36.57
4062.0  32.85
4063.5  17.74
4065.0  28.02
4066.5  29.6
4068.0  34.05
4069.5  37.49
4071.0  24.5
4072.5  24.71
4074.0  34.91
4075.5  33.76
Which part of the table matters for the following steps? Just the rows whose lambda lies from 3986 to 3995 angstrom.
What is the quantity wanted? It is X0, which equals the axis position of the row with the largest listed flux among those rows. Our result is 3988.5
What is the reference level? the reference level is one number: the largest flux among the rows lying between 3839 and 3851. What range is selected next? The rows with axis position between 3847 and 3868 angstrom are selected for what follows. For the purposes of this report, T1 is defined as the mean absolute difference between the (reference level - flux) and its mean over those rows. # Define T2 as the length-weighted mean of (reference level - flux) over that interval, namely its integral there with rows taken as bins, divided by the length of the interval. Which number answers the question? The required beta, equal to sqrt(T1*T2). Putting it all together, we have 4.5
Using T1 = 4.29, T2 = 5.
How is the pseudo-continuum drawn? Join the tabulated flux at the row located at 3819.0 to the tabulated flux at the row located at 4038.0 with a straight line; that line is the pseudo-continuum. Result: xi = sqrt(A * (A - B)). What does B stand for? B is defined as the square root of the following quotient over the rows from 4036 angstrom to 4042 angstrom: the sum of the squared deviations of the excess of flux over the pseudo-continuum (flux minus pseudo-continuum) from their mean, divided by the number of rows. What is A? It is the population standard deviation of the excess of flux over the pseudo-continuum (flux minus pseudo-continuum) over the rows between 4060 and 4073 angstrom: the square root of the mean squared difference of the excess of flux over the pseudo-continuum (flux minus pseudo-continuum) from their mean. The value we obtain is 5.2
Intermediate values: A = 6.2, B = 1.7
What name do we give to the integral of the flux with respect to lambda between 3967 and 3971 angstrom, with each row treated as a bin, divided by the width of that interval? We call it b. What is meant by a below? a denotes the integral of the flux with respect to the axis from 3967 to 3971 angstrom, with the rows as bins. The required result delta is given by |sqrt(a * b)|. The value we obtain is 12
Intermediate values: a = 25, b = 6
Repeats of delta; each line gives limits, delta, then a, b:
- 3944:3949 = 44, 98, 20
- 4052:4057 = 77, 173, 35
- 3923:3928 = 37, 83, 17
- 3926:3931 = 24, 55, 11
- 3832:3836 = 18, 37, 9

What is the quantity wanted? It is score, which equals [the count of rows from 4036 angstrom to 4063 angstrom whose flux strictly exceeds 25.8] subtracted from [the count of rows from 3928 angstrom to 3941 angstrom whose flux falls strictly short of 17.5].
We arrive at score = -7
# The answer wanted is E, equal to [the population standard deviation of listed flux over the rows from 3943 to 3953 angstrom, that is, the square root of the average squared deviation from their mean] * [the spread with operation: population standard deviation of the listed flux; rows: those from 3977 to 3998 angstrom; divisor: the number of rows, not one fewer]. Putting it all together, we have 11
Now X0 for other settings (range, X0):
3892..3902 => 3892.5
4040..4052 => 4050.0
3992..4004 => 4003.5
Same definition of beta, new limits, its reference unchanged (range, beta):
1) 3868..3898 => 4.0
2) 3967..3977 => 7.3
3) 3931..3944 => 7.7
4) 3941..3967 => 4.7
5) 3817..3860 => 6.6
